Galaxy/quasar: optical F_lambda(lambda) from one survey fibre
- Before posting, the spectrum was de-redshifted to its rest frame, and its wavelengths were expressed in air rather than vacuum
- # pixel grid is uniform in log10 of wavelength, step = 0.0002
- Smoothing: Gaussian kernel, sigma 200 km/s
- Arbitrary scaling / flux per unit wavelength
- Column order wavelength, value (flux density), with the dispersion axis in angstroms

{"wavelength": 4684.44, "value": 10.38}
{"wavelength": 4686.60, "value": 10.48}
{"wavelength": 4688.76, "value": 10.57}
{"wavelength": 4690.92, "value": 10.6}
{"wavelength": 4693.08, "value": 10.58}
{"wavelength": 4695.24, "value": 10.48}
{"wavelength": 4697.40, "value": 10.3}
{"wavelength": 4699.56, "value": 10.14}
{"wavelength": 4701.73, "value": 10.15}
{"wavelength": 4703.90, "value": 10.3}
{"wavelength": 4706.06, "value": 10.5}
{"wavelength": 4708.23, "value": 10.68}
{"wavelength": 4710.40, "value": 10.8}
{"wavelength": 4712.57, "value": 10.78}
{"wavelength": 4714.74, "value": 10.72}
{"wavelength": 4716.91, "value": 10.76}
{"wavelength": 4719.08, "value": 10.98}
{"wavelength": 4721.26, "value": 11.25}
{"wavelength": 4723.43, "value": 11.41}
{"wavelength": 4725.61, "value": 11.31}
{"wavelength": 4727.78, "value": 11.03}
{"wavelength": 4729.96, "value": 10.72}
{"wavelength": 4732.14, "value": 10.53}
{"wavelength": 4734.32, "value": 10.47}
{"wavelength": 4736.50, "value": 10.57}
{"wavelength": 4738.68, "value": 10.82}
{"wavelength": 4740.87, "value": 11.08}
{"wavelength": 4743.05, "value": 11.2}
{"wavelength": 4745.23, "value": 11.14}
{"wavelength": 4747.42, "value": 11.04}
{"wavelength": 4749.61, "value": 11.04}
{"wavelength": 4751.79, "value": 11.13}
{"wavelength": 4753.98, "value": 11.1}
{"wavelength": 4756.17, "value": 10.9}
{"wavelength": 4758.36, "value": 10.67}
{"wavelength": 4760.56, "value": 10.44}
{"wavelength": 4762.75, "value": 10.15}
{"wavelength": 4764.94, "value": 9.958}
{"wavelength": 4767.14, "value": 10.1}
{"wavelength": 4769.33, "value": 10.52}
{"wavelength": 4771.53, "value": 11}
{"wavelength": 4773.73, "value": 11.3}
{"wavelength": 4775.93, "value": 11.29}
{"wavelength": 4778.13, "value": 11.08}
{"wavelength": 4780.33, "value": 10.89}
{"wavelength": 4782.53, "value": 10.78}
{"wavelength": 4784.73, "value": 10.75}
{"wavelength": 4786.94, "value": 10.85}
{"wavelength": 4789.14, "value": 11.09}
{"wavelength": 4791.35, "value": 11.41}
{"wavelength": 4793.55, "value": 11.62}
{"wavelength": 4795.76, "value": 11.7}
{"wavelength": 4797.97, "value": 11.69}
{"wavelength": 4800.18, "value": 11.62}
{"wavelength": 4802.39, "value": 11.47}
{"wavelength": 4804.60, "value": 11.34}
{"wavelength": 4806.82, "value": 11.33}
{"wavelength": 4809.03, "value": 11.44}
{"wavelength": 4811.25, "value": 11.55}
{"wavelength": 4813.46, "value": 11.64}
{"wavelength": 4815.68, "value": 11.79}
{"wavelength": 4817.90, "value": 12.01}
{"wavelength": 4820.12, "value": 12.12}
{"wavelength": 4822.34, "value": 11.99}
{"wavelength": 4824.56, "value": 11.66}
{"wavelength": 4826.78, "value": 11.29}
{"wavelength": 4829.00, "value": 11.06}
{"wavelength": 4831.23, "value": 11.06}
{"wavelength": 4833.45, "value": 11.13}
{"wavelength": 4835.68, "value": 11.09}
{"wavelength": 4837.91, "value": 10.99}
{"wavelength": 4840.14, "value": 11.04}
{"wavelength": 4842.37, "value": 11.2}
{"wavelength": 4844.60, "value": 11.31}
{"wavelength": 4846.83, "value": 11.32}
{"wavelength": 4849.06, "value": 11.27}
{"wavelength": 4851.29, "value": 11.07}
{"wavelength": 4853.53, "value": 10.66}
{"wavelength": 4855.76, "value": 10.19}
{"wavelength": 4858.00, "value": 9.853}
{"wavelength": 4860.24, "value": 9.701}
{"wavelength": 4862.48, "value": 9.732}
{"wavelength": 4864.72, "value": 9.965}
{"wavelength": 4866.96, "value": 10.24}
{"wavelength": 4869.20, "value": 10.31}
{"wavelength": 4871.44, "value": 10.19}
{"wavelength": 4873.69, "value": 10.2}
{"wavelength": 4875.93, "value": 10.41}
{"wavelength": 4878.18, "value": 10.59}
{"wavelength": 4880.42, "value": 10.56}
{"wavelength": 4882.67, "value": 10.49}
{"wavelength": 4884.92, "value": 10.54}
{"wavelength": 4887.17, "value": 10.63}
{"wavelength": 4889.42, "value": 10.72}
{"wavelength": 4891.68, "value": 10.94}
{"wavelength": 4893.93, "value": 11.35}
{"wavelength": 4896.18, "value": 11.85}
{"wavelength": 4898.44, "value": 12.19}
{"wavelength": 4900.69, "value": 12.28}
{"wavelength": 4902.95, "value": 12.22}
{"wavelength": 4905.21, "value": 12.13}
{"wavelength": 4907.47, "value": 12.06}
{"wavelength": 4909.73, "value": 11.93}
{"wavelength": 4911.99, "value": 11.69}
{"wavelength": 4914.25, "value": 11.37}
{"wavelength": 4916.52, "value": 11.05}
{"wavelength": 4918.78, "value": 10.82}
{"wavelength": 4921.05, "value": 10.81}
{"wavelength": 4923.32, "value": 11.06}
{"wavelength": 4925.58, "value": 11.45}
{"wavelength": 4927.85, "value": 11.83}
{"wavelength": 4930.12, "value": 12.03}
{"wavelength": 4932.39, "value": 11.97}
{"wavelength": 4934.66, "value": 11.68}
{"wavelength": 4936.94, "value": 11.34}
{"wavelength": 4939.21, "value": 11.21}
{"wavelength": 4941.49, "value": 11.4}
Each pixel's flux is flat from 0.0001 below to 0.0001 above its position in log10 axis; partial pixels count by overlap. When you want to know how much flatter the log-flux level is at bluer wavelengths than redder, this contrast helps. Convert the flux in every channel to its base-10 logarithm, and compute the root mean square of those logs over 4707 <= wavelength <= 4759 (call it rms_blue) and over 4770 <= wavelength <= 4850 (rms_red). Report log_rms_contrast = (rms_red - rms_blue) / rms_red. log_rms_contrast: 0.02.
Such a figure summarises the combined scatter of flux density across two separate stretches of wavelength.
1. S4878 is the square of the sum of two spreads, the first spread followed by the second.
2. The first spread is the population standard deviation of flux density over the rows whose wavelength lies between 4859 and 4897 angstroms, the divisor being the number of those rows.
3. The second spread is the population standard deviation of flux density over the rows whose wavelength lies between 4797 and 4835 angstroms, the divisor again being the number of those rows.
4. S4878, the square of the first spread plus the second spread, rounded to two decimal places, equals 0.70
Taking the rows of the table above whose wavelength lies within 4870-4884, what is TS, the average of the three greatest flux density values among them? 10.5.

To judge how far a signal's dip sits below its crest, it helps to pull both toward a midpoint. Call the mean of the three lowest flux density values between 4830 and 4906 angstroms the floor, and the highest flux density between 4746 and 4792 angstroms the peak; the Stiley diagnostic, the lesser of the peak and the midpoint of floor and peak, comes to 10.6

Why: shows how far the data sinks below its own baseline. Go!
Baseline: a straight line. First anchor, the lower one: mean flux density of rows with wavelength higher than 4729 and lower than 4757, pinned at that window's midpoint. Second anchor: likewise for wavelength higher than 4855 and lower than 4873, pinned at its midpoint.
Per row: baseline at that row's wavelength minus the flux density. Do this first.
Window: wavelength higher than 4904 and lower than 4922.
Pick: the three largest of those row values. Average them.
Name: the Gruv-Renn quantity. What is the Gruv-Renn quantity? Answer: -1.3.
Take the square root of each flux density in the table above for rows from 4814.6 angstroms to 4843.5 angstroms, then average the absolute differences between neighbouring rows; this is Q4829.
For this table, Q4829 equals 0.0222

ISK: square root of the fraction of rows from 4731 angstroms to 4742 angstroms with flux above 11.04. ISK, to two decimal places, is 0.45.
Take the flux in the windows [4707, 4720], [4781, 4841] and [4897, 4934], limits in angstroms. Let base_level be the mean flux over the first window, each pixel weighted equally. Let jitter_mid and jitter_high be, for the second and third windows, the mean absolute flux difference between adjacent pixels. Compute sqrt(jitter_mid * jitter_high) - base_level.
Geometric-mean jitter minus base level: -10.6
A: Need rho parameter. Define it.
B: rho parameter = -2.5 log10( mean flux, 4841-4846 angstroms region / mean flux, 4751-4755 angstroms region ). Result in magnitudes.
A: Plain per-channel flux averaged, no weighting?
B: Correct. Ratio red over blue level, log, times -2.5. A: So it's -0.014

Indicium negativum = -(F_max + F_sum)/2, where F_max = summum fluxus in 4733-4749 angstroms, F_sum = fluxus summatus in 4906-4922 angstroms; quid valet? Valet -45.5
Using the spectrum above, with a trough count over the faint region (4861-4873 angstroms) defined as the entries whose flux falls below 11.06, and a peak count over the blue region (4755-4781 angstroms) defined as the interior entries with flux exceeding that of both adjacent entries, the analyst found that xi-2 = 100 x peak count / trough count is 20.0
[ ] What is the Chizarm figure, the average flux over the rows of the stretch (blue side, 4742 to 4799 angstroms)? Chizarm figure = 11.0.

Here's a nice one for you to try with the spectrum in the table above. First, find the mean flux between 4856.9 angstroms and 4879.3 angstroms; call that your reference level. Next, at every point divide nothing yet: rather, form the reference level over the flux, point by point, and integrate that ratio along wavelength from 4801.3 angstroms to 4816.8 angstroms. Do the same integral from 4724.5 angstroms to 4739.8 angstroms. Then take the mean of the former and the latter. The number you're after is 14.0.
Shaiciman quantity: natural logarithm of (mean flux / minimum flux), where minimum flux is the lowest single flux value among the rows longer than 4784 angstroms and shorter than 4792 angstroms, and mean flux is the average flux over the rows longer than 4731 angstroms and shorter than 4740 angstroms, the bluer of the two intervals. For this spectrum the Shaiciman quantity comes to -0.014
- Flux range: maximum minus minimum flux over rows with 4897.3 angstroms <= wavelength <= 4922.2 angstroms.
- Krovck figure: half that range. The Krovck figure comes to 0.7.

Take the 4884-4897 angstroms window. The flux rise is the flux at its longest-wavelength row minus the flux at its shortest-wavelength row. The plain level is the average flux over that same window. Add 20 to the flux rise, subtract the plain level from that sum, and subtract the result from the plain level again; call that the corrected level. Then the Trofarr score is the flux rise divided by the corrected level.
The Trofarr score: 1.9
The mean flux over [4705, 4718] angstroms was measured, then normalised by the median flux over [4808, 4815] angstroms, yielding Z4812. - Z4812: 0.93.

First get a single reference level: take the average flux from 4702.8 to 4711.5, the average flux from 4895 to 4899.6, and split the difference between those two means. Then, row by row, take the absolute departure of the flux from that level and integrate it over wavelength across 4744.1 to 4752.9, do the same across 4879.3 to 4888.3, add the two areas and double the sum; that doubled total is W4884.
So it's 17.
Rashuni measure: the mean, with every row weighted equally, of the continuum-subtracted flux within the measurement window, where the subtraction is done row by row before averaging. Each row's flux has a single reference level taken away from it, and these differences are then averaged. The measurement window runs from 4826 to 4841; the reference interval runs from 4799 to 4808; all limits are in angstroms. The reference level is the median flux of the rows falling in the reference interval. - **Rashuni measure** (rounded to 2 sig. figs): -0.31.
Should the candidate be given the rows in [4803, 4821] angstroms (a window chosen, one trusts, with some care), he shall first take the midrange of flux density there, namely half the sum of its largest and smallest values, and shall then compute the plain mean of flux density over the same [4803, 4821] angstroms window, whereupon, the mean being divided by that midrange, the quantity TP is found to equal 0.99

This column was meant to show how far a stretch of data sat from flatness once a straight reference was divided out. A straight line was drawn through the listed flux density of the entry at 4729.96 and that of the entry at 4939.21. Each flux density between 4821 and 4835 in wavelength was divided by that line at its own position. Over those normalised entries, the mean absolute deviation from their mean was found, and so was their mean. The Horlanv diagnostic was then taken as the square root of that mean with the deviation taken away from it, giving 1.005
